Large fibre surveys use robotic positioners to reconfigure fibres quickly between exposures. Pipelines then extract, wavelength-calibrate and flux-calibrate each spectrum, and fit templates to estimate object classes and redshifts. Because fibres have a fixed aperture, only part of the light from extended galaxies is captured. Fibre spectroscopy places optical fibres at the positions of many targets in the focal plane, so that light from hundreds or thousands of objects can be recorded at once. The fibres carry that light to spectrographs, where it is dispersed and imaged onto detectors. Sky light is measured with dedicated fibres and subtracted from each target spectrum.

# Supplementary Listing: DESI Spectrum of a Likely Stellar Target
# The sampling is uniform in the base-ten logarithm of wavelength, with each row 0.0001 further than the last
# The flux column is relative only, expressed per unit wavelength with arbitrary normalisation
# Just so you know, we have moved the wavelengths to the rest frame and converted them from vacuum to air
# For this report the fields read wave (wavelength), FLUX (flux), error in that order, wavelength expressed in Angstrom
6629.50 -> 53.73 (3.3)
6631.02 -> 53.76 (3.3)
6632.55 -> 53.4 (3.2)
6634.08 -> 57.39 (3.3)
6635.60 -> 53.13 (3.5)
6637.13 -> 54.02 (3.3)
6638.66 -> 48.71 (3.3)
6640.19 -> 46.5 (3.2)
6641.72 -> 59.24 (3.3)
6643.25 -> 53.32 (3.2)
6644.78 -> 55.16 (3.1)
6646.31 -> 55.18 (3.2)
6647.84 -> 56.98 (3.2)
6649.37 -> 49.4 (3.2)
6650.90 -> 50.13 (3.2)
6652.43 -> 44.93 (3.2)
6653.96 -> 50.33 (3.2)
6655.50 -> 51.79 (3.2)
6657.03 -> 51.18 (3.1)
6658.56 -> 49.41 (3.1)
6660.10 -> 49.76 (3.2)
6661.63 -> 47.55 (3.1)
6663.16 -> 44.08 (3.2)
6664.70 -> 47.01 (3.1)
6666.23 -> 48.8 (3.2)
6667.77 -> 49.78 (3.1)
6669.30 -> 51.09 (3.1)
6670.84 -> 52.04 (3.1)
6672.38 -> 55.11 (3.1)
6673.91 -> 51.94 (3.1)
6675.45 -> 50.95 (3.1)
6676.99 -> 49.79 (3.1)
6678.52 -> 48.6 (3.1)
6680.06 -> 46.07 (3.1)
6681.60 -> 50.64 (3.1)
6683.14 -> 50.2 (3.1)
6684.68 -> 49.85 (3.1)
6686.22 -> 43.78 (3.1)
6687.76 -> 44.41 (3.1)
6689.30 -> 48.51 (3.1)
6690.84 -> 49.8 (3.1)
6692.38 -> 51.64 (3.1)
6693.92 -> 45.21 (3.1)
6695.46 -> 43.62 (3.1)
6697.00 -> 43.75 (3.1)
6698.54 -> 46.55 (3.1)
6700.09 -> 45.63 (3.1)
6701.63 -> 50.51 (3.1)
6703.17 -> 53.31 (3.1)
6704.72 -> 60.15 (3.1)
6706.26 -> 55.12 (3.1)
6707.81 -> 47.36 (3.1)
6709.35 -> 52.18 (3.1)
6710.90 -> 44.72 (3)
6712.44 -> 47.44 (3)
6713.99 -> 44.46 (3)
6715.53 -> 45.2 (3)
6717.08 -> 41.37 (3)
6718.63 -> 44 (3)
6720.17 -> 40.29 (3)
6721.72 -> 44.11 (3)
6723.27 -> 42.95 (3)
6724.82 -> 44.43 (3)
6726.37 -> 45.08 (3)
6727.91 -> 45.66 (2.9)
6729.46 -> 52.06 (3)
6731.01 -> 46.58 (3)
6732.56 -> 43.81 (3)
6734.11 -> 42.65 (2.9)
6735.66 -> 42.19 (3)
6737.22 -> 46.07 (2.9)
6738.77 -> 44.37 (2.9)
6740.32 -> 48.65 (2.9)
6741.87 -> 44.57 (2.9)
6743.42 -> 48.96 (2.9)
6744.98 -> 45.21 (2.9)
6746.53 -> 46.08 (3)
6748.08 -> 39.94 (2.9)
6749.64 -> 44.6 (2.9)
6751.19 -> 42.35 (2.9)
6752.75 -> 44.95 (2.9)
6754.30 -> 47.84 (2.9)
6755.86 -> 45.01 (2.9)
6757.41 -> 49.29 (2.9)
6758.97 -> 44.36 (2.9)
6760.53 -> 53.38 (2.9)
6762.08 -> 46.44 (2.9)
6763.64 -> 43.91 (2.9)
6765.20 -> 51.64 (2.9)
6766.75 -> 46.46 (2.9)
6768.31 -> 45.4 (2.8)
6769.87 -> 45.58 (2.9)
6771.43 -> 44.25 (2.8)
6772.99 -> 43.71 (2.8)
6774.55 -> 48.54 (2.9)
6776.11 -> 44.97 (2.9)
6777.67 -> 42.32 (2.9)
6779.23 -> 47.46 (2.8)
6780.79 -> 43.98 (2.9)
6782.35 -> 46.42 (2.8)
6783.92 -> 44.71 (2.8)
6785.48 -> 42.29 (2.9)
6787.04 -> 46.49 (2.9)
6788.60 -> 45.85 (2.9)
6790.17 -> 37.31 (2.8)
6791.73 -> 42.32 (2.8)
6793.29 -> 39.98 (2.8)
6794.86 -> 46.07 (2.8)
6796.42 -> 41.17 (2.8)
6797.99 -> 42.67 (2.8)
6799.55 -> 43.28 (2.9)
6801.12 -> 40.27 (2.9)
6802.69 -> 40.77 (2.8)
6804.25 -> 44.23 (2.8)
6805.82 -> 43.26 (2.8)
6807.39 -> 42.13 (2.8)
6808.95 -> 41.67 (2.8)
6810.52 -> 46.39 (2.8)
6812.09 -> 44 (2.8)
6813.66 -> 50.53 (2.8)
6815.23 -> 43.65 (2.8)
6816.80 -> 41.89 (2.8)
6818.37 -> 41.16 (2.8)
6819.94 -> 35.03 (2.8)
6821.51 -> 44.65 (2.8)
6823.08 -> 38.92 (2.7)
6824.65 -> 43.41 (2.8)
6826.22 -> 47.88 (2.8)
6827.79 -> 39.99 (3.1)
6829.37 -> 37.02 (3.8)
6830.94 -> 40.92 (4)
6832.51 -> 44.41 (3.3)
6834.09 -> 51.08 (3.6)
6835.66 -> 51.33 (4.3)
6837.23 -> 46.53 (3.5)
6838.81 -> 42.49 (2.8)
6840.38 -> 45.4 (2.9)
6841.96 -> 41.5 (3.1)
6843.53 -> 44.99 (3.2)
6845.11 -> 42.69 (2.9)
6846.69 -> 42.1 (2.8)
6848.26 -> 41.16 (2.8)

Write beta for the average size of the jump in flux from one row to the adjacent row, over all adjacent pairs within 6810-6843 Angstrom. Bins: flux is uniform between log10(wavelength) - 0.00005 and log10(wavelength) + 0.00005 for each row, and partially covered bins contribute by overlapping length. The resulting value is 4.5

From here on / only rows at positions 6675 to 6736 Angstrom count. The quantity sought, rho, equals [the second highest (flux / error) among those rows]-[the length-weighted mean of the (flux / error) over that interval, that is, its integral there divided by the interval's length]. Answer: 2.3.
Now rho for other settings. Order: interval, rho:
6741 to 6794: 2.1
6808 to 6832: 2.5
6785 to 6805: 1.0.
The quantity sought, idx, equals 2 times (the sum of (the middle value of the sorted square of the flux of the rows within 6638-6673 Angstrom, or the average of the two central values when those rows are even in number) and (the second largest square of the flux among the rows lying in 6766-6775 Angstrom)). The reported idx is 9343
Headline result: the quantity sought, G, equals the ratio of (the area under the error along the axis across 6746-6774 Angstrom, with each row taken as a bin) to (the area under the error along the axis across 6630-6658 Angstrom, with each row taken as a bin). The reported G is 0.89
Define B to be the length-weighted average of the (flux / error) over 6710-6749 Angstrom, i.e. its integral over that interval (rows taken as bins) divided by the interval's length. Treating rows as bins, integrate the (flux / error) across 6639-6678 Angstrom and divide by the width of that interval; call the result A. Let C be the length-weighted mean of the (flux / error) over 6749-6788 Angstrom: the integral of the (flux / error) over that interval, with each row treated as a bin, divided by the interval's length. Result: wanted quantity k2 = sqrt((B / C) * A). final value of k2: 3.91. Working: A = 16.1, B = 15.1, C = 15.9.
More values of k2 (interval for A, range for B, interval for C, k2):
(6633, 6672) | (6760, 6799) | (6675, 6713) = 4.00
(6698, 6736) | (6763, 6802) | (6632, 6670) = 3.87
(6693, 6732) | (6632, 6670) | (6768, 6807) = 4.00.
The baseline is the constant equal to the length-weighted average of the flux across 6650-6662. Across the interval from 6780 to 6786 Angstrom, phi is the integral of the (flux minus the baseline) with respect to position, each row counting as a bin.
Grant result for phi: -30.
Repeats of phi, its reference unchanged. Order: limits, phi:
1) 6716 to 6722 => -42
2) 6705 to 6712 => 7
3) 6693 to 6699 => -28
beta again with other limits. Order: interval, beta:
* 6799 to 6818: 2.9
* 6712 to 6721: 2.8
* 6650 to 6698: 2.3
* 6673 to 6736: 2.9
